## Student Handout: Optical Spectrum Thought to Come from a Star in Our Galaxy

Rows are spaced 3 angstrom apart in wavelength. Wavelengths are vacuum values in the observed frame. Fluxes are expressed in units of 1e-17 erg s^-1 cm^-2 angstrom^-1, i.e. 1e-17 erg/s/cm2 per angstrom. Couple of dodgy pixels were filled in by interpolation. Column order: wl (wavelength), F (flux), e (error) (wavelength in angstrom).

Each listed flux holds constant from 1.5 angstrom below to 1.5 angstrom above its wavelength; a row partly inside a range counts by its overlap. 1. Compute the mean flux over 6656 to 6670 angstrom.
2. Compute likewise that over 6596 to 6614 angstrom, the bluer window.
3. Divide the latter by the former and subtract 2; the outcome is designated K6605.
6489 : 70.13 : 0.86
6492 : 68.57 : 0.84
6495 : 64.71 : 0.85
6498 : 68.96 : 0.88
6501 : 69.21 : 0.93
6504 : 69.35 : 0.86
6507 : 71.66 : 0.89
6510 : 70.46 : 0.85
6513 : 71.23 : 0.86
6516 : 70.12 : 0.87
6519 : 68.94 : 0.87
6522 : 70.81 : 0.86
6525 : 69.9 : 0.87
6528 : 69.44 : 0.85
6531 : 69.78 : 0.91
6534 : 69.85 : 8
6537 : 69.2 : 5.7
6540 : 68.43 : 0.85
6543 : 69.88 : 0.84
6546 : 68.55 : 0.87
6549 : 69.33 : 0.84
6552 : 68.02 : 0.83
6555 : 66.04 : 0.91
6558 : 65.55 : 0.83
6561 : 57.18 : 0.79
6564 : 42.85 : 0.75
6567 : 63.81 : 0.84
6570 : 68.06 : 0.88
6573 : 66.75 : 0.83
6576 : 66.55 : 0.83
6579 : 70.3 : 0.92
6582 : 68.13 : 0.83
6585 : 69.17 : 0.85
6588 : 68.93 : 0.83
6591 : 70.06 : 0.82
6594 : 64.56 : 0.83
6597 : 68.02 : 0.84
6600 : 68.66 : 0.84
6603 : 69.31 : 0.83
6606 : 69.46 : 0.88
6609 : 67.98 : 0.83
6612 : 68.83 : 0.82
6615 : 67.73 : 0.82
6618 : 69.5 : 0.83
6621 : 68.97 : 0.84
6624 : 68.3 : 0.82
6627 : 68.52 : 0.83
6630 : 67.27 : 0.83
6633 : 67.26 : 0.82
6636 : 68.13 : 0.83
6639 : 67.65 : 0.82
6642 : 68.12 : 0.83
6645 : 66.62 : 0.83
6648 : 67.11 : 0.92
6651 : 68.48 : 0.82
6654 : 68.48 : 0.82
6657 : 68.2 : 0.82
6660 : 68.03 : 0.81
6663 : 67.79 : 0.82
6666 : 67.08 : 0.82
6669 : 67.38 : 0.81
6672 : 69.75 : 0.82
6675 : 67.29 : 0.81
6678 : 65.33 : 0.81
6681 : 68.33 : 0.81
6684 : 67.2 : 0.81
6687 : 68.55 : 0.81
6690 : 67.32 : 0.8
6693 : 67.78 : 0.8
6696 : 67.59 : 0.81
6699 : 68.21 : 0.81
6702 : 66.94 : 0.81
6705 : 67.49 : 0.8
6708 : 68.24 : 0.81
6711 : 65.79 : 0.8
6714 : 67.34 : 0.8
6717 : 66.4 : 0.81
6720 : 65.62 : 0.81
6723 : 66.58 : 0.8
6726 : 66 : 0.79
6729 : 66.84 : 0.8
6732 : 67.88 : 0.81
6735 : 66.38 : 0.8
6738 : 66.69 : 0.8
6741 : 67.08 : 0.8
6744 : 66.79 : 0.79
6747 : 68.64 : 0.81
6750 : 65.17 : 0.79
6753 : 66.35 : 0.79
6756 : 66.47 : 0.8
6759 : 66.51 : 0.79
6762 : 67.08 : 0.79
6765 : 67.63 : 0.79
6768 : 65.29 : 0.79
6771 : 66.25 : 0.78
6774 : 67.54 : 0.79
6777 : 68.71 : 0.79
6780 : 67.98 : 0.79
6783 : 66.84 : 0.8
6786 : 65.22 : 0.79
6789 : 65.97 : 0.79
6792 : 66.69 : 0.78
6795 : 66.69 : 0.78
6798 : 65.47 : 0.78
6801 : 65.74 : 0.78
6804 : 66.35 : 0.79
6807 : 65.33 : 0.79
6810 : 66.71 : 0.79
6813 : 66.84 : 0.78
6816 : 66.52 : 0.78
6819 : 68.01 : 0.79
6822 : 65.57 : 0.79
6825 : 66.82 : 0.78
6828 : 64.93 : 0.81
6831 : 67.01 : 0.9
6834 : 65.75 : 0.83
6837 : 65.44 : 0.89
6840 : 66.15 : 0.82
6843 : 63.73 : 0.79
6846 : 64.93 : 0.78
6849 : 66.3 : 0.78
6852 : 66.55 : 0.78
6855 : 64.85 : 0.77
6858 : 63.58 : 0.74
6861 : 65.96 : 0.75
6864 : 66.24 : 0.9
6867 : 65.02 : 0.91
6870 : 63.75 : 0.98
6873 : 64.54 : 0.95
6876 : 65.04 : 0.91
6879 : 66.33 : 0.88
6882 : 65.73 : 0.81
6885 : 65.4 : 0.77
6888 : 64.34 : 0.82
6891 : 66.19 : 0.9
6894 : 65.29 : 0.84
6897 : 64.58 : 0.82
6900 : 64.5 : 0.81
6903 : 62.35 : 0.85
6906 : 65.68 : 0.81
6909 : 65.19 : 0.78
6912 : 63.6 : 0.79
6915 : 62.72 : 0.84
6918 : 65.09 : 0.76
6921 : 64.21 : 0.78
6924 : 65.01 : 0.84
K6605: -0.99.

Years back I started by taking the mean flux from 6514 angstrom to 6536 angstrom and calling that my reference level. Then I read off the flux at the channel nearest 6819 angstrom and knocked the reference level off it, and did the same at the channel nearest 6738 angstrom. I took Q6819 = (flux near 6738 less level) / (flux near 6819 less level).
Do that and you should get 1.7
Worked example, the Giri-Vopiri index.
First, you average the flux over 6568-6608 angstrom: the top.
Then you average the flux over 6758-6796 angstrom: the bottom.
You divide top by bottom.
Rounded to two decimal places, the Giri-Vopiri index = 1.02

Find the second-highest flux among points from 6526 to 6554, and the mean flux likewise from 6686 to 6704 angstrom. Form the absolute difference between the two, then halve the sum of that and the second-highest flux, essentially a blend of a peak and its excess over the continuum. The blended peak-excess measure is 36.0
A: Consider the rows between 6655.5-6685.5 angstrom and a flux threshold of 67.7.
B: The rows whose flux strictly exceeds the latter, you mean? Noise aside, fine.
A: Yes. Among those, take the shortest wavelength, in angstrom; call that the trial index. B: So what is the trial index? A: 6657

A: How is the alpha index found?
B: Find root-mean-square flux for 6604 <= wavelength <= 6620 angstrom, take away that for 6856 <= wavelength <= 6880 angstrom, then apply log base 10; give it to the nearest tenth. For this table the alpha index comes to 0.6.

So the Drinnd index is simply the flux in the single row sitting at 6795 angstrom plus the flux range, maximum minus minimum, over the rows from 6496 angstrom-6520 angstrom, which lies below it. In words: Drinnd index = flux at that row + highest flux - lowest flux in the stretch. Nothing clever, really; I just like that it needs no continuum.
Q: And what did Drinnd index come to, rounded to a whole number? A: 69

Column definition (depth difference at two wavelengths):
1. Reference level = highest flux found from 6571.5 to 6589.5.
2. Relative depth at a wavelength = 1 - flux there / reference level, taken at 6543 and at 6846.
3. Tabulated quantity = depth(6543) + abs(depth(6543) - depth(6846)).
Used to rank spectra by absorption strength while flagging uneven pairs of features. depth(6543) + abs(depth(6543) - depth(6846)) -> 0.076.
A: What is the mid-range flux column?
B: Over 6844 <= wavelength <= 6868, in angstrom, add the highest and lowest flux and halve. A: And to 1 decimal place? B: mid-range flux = 65.1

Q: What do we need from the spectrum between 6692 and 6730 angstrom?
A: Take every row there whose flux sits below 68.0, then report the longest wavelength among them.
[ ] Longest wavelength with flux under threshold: 6729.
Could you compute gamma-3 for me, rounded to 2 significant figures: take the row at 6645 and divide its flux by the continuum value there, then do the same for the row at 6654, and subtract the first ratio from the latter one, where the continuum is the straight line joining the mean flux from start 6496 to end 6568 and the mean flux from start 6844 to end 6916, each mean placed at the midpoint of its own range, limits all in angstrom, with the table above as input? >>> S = 0.029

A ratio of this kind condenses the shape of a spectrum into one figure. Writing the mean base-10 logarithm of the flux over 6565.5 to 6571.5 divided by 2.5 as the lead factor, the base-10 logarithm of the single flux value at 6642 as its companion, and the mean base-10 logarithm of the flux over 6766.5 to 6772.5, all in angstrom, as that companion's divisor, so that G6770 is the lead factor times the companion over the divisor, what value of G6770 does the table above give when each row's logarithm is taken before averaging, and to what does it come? 0.734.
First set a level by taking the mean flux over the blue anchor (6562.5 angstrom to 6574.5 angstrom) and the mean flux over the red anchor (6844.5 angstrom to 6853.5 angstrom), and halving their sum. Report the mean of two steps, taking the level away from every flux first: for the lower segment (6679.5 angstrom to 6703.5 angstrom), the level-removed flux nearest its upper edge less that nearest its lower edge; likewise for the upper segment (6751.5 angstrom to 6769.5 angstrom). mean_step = -1.2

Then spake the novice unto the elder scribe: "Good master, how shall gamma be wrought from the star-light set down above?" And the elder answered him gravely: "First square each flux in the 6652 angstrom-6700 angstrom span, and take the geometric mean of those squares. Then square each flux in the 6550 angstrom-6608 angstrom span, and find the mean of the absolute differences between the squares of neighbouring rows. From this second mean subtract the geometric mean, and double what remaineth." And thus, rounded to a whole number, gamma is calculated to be -8258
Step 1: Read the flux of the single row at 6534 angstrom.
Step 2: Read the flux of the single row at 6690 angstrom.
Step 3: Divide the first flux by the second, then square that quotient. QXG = 1.077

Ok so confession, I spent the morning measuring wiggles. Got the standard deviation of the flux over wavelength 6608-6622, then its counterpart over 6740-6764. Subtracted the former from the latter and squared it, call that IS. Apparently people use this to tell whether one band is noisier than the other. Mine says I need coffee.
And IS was 0.06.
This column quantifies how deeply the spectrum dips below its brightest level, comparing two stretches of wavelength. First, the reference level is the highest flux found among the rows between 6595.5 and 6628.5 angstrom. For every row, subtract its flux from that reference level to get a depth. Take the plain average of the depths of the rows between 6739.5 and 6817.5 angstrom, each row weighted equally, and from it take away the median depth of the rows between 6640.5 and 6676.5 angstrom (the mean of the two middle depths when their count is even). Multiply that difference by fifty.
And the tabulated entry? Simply 65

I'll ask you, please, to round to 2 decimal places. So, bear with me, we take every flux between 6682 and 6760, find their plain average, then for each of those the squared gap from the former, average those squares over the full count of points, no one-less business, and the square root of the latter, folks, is 0.88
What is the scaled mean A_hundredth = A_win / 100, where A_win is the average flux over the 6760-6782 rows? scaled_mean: 0.672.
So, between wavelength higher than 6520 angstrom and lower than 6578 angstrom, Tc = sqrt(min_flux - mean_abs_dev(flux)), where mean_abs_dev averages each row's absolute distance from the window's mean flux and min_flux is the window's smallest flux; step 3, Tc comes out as 6.25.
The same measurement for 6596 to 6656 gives 8.12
